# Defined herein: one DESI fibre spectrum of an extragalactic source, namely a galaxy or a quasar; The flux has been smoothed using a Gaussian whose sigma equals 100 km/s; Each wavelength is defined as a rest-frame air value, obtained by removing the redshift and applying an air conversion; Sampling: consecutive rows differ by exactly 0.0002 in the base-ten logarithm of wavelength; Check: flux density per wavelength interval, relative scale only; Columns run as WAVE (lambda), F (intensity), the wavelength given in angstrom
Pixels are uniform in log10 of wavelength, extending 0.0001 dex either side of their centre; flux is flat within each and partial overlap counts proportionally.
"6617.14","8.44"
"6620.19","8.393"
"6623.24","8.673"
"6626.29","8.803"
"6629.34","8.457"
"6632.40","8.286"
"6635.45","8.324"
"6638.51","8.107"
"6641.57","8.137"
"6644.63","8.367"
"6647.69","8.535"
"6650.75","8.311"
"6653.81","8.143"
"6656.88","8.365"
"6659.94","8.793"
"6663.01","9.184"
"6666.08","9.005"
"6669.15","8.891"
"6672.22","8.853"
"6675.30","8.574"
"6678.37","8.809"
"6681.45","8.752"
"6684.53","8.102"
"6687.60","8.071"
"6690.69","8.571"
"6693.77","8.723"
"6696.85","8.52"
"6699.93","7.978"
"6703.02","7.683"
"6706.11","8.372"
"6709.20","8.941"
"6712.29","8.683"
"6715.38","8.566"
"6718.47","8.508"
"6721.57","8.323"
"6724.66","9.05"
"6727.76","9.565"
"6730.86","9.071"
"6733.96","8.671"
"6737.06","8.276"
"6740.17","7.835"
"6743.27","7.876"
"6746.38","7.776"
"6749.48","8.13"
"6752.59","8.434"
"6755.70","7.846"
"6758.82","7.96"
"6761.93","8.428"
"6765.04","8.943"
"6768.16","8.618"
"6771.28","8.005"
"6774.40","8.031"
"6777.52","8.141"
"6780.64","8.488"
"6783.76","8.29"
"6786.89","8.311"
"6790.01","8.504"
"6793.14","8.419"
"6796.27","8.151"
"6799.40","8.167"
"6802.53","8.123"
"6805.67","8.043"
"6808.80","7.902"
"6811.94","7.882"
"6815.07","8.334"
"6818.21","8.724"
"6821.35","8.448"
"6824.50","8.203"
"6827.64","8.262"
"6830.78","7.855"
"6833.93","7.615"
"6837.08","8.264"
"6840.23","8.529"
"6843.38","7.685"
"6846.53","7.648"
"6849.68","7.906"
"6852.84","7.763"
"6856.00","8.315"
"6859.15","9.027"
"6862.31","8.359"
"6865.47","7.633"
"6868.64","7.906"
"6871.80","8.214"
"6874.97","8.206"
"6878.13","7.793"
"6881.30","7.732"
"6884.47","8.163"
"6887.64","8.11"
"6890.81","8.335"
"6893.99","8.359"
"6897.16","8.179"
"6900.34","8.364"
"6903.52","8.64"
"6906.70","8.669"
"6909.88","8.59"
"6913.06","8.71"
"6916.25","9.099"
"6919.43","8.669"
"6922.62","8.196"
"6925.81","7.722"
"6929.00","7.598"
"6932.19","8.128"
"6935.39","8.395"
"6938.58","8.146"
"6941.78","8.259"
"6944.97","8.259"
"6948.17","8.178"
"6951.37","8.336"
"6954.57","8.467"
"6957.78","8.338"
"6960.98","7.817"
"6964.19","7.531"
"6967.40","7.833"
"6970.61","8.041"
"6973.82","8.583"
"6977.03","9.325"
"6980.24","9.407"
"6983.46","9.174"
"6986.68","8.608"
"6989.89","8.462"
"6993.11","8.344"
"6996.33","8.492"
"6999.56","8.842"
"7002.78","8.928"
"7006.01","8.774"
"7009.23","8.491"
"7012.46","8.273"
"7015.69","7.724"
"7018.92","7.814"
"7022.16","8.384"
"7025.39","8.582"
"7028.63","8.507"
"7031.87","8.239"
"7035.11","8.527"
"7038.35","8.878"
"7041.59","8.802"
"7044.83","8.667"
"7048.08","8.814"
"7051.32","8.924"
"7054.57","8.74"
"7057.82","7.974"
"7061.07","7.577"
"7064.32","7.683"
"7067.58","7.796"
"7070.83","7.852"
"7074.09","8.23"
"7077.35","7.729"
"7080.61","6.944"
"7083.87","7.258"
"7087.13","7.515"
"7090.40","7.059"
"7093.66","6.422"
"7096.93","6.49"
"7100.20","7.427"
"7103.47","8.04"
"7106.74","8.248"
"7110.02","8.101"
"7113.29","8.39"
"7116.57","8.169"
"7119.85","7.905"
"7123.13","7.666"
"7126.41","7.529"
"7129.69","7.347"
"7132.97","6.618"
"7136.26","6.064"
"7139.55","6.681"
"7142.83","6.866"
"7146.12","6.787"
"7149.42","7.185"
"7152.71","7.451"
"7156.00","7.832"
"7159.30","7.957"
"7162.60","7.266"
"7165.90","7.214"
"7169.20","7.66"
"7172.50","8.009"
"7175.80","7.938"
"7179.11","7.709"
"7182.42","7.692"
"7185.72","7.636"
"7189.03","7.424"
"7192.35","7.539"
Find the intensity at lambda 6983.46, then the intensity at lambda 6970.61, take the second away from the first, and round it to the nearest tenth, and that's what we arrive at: 1.1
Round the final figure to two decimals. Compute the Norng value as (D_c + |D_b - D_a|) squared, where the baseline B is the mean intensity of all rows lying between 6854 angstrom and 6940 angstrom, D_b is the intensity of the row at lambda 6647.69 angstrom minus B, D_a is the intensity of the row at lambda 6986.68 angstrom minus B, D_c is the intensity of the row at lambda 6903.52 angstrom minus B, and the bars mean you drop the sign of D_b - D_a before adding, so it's 0.20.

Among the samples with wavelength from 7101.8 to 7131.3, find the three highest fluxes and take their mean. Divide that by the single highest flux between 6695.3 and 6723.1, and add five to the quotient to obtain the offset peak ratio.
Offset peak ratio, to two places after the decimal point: 5.92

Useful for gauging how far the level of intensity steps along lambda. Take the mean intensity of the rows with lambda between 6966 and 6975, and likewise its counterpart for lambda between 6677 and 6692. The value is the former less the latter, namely -0.31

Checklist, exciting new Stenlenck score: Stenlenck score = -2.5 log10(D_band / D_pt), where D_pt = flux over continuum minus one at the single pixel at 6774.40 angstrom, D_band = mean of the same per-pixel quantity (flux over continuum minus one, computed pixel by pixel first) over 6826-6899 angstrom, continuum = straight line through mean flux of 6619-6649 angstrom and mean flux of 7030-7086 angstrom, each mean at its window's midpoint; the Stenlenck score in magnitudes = 0.5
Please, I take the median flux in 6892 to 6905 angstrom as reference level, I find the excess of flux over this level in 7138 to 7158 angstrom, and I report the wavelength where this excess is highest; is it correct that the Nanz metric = 7156.00 angstrom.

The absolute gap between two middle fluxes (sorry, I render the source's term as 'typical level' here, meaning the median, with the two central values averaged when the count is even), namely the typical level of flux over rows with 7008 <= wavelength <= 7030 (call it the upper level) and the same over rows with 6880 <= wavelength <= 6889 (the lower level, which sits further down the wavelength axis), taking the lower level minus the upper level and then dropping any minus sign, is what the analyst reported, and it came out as 0.3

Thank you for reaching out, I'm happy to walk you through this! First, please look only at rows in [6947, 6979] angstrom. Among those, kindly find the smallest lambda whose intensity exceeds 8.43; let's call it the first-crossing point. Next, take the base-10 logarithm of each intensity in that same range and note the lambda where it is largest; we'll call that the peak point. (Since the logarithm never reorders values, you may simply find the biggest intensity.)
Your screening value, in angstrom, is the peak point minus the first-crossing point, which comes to 22.5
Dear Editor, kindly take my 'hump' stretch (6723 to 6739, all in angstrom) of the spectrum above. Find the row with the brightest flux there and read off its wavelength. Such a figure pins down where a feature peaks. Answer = 6727.76 angstrom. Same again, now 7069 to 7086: 7074.09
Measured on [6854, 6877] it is 6859.15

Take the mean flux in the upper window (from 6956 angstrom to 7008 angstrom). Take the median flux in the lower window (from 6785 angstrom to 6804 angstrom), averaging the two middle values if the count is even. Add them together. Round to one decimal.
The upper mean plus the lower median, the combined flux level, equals 16.8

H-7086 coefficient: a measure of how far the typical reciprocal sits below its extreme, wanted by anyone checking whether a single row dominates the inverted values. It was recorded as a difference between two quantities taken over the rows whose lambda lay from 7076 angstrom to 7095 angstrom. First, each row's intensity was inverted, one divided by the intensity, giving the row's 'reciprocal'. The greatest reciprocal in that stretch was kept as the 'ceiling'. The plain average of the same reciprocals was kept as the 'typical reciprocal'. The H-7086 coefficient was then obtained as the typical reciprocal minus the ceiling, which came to -0.015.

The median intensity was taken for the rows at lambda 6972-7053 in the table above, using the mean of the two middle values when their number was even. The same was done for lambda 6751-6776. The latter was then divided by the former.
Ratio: 0.96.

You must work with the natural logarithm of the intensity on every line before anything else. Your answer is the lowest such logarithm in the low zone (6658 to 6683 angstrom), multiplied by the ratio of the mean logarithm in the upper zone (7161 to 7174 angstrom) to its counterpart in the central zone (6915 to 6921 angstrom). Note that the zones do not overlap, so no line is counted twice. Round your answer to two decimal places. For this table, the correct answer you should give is 1.99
